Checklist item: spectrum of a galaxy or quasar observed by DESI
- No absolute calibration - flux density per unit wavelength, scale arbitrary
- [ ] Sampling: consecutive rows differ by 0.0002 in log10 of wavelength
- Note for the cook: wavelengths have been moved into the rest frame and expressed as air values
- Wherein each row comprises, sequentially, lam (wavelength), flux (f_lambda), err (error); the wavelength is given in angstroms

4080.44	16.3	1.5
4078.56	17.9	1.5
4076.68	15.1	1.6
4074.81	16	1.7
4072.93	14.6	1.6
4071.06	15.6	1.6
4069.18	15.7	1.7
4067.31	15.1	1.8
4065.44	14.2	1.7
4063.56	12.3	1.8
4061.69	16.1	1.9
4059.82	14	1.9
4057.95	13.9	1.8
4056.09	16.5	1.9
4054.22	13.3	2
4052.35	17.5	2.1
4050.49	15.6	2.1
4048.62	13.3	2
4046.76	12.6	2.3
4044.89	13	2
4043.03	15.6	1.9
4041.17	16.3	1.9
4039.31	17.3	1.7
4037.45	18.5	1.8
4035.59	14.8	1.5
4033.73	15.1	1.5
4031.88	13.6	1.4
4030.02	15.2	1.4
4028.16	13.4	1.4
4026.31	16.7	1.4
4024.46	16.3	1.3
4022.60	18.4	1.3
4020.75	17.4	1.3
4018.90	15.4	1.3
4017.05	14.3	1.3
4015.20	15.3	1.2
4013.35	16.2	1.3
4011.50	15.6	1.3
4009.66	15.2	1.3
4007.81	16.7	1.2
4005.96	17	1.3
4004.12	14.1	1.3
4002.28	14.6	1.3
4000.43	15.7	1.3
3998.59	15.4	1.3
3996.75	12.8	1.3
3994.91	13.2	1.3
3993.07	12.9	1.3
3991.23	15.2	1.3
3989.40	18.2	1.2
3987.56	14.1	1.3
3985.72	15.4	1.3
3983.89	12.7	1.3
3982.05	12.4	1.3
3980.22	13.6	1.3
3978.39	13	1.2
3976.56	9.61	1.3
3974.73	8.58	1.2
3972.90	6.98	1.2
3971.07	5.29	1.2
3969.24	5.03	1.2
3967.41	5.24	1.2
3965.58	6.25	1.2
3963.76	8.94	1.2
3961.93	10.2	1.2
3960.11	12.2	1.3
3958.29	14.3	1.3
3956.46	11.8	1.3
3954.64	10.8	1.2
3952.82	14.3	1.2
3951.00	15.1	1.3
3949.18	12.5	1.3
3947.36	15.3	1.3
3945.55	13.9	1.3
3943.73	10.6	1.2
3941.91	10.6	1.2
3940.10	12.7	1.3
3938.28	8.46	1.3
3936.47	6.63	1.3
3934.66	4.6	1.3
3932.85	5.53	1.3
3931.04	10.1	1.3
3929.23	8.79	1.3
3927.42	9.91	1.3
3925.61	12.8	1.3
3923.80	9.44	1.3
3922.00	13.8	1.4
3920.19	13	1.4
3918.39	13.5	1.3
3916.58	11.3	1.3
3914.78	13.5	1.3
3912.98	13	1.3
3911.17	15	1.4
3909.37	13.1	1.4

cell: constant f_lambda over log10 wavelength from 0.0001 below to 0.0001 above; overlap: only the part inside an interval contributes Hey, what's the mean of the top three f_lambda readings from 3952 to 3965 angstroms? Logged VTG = 14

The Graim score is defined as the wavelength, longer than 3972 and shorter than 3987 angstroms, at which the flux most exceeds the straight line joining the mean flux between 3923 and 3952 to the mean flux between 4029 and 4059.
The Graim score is 3985.72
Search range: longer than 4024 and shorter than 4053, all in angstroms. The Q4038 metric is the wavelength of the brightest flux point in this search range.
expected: 4037.45 angstroms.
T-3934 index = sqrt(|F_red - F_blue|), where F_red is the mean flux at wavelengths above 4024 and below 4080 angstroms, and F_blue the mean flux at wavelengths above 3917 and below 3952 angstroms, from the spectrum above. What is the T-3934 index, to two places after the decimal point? 2.06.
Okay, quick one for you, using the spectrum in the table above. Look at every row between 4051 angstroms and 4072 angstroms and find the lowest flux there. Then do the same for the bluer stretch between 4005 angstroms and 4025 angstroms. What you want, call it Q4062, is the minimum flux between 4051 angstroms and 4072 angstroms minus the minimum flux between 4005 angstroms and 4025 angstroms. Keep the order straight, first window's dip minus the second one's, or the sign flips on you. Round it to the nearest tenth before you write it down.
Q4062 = -2.0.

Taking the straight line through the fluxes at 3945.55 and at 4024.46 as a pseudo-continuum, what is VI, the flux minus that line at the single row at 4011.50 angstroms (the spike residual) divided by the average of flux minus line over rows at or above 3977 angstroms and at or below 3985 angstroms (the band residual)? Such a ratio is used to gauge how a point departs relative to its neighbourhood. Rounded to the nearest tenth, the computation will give 0.1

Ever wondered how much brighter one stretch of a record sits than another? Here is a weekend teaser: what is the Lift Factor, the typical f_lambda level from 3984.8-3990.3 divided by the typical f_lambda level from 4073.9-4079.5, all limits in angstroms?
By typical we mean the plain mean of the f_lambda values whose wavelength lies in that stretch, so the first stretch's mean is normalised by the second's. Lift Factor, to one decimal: 1.0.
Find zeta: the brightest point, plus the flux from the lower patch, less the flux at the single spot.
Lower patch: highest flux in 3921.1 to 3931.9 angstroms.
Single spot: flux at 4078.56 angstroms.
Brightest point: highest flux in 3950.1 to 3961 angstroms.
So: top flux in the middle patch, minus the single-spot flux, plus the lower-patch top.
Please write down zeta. 11.0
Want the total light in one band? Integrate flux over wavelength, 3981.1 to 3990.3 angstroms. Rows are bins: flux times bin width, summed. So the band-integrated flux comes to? 134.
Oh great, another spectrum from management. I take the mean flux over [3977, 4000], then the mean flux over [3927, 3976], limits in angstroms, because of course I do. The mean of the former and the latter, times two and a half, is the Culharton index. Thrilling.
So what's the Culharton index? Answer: 29.8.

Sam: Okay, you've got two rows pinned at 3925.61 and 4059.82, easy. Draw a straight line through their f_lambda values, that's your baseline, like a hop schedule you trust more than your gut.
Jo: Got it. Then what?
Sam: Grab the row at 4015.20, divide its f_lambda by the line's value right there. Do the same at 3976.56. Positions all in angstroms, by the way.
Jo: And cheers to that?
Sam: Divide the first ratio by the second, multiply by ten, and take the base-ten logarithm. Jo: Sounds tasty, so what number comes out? 1.19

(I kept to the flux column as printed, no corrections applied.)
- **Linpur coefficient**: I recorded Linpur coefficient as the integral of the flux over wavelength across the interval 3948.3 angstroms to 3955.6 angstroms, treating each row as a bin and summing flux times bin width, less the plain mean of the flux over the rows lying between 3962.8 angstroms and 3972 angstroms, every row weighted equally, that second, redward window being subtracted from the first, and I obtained 90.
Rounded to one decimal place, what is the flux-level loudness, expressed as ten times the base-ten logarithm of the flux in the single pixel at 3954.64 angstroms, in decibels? 10.3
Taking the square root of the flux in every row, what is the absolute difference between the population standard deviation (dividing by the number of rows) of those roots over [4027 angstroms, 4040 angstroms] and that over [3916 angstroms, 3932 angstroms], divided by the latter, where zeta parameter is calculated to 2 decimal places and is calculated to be 0.19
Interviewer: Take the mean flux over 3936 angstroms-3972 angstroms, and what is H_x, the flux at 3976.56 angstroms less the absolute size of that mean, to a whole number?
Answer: -1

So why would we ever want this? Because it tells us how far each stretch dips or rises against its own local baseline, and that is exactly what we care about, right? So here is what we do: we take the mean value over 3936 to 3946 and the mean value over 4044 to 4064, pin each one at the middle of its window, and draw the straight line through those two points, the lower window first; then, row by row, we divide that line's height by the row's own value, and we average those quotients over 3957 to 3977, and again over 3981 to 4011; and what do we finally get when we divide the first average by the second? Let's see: 1.8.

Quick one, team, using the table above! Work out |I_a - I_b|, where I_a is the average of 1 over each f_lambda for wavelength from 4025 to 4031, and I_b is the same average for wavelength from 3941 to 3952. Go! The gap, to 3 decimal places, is 0.012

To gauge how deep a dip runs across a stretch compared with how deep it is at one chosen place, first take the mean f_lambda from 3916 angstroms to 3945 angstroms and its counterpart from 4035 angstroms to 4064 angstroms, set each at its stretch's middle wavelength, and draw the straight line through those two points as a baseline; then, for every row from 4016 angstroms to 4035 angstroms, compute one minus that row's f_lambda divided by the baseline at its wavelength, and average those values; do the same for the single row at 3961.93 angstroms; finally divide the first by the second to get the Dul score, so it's -1.0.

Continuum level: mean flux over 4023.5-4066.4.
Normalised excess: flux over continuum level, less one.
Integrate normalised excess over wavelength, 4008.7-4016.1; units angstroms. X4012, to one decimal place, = 0.3 angstroms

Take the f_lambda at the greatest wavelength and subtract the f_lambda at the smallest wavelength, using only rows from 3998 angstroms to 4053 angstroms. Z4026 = 2.1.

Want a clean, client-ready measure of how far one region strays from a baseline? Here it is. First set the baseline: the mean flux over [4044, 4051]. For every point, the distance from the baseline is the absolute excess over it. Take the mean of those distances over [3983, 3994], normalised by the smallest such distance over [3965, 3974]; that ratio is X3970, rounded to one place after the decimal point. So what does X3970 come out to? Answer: 0.3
